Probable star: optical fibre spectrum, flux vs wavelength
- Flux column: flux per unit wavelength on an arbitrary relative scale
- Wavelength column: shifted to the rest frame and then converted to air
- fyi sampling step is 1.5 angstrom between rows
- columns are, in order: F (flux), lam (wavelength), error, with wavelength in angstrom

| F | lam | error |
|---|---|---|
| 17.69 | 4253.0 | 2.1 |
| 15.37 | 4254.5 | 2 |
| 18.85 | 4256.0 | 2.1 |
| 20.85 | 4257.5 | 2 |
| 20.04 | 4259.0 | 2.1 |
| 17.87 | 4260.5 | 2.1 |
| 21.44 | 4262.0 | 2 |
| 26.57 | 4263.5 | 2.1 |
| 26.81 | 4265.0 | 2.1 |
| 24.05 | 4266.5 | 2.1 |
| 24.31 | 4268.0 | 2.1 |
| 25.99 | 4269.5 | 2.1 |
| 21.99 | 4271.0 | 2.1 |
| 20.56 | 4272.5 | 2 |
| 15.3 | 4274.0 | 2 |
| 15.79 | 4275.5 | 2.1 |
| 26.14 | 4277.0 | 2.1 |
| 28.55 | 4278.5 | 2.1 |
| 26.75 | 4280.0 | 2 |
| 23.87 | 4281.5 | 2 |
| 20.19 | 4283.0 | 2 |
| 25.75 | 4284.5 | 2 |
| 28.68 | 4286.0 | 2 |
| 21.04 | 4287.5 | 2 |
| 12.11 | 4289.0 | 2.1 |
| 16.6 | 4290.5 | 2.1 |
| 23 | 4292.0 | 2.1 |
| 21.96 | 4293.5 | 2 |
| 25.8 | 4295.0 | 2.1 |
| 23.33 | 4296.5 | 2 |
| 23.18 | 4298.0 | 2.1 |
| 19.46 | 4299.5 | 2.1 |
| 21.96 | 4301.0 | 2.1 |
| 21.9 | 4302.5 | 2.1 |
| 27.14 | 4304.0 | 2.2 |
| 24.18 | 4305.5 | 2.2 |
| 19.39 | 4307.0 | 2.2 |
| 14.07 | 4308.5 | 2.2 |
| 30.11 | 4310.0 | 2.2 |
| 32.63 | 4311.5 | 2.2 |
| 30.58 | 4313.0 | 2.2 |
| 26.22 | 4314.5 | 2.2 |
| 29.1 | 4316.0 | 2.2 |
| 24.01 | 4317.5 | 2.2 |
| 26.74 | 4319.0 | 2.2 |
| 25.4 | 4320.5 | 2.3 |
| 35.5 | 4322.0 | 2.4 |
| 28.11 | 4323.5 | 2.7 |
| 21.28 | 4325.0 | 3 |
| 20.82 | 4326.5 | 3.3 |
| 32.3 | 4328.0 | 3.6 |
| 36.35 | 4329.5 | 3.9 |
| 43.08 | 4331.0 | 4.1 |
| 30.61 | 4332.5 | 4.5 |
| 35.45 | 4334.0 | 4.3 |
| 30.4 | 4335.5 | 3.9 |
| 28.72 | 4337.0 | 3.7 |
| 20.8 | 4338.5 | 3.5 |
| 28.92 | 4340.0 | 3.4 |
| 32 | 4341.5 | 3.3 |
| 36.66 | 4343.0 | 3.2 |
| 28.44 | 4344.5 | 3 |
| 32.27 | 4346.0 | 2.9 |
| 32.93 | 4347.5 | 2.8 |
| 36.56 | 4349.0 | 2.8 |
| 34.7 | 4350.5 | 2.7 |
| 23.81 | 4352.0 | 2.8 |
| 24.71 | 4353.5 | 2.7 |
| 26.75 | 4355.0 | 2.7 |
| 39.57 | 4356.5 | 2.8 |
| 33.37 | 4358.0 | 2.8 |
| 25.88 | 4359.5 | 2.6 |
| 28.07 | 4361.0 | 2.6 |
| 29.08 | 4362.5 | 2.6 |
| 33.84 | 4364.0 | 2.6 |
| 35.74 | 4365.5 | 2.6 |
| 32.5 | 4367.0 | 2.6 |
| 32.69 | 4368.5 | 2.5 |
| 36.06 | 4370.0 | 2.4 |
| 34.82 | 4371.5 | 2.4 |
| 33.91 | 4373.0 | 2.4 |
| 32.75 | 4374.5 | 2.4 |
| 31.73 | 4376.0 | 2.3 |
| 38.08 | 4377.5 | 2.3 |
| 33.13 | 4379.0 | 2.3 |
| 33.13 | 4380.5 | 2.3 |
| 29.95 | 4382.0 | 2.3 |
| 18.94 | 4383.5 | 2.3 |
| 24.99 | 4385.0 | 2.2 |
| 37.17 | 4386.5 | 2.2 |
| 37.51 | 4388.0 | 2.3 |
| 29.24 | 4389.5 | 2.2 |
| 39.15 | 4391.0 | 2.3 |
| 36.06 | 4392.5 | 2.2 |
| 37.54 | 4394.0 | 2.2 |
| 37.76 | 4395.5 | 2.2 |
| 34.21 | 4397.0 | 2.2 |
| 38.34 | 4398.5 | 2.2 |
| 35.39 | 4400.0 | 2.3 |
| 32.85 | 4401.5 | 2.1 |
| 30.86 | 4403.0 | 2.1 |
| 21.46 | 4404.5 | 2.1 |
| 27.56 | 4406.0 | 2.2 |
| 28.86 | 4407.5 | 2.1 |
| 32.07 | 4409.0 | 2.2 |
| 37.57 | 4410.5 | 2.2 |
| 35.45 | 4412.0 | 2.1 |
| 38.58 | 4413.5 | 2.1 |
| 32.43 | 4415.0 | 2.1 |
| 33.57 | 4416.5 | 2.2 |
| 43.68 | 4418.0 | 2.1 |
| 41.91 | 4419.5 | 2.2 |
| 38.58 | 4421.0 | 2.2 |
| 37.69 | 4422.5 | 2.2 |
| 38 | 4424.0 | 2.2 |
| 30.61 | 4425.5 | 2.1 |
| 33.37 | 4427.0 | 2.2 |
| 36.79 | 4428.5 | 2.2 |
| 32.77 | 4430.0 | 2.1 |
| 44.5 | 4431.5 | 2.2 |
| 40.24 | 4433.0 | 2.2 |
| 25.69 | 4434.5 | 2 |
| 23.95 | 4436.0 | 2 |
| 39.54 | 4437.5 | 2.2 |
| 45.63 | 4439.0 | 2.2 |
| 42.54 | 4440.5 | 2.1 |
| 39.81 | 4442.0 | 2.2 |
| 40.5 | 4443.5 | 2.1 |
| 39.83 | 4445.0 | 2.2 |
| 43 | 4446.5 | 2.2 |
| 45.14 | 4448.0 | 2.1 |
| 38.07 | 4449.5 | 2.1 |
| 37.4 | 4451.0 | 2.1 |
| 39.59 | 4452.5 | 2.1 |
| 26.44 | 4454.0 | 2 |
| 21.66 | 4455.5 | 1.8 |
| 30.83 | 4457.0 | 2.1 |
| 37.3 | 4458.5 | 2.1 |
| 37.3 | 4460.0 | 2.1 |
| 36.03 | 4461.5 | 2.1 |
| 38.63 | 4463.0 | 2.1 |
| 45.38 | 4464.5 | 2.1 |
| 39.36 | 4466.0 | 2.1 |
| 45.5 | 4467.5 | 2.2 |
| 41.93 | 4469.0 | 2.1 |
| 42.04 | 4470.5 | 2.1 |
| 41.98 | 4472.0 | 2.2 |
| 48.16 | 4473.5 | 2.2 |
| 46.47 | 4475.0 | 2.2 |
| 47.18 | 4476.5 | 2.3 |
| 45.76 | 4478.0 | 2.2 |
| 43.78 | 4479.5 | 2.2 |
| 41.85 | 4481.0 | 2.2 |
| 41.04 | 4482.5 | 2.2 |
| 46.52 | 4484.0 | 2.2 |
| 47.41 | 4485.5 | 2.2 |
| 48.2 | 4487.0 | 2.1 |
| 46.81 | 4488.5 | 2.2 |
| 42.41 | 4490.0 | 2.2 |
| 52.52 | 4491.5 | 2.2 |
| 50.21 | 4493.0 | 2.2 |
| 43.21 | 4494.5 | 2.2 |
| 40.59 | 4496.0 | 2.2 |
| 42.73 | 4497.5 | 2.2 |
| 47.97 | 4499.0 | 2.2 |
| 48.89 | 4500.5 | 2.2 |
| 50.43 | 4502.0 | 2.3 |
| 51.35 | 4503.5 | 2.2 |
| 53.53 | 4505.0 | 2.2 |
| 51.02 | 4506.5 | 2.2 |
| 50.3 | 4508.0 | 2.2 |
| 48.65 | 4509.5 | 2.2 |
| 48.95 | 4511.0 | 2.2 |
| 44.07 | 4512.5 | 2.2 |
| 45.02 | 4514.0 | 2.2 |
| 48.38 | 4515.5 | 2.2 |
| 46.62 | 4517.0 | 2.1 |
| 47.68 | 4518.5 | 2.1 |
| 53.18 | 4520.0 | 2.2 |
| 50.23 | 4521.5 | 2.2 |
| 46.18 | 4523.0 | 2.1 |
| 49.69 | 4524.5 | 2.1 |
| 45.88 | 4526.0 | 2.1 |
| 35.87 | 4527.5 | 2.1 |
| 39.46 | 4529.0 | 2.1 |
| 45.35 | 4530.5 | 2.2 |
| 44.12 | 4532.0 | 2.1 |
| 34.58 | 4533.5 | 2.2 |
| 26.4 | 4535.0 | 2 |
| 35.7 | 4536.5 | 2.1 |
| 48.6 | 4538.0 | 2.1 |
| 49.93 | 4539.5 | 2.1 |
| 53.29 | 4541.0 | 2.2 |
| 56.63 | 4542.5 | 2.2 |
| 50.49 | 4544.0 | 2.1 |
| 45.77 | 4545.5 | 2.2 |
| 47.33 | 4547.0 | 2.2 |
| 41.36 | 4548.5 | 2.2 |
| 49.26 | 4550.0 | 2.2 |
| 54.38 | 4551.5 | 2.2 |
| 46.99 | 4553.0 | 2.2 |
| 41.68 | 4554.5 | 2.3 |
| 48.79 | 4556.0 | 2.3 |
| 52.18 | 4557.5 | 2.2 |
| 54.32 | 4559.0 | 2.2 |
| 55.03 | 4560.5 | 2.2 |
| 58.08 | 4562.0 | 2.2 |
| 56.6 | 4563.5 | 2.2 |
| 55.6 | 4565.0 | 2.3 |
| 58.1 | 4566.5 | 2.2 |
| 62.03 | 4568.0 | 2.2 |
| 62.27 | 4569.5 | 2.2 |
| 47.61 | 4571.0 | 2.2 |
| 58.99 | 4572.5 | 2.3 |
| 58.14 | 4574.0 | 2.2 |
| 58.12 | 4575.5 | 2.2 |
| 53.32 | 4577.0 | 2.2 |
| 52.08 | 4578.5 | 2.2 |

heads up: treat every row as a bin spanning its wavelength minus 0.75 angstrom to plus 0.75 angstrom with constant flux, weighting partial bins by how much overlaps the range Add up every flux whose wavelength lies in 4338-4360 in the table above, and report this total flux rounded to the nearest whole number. 457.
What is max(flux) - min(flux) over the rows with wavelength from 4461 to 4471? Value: 9.5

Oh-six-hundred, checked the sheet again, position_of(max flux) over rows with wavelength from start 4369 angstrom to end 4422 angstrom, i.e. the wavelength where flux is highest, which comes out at 4418.0 angstrom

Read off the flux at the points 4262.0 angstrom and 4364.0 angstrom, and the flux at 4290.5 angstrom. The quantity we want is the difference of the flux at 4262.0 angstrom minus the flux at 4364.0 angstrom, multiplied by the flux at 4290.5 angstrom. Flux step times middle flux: -206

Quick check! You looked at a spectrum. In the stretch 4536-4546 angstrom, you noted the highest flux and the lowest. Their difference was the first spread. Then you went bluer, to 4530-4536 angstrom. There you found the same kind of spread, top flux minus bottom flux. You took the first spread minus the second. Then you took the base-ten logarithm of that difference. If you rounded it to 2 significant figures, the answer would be 0.30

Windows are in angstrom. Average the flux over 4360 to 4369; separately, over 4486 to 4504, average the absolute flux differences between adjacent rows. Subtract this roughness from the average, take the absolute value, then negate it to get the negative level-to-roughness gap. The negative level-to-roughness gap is -28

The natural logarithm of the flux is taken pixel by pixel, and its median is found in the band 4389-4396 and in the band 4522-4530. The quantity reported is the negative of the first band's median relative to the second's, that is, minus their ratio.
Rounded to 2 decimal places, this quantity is -0.95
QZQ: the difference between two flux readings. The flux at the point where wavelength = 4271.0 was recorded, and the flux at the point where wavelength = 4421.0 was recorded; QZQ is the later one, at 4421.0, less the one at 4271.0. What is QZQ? 16.6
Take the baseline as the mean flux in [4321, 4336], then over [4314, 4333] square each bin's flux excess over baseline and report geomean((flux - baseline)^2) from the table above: 18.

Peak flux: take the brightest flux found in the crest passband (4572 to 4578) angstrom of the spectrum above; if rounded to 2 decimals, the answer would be 58.99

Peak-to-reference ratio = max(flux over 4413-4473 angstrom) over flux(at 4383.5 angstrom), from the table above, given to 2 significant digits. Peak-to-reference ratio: 2.4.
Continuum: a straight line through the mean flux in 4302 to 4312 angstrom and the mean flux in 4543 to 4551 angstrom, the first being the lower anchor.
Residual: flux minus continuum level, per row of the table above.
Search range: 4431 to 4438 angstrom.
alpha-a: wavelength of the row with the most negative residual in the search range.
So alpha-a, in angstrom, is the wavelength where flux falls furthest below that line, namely 4436.0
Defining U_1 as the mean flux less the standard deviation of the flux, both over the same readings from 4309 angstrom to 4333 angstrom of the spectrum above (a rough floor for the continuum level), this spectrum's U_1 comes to 24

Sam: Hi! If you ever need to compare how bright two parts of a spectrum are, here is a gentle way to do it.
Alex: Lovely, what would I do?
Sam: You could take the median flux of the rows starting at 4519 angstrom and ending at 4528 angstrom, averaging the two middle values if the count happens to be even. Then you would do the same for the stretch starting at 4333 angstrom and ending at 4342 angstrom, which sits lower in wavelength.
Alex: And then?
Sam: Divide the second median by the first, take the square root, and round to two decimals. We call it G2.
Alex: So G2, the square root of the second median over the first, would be 0.79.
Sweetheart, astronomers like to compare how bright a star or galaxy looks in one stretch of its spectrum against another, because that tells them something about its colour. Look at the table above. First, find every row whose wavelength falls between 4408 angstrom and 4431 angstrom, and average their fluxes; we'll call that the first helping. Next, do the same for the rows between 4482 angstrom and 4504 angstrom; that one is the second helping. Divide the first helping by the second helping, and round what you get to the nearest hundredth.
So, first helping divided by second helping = 0.78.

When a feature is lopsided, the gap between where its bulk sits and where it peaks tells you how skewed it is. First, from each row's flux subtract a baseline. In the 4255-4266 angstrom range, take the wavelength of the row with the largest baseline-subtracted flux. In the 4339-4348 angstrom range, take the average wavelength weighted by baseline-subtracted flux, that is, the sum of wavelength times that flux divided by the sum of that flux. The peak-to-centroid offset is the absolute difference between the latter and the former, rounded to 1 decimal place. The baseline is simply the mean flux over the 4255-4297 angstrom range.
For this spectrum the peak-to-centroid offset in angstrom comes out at 78.9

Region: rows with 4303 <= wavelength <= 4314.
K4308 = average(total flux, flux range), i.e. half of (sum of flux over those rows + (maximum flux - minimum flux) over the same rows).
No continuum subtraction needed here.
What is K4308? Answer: 98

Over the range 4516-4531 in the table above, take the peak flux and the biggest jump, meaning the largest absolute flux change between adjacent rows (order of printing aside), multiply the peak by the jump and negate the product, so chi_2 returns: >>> -532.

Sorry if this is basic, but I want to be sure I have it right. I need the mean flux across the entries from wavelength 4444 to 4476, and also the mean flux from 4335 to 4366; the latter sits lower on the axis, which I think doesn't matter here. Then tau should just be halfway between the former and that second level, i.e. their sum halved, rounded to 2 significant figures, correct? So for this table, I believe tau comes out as 35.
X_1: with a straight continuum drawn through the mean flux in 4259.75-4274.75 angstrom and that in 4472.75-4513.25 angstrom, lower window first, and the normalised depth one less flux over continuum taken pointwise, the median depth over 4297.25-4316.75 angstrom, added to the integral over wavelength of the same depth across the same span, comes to 1.7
